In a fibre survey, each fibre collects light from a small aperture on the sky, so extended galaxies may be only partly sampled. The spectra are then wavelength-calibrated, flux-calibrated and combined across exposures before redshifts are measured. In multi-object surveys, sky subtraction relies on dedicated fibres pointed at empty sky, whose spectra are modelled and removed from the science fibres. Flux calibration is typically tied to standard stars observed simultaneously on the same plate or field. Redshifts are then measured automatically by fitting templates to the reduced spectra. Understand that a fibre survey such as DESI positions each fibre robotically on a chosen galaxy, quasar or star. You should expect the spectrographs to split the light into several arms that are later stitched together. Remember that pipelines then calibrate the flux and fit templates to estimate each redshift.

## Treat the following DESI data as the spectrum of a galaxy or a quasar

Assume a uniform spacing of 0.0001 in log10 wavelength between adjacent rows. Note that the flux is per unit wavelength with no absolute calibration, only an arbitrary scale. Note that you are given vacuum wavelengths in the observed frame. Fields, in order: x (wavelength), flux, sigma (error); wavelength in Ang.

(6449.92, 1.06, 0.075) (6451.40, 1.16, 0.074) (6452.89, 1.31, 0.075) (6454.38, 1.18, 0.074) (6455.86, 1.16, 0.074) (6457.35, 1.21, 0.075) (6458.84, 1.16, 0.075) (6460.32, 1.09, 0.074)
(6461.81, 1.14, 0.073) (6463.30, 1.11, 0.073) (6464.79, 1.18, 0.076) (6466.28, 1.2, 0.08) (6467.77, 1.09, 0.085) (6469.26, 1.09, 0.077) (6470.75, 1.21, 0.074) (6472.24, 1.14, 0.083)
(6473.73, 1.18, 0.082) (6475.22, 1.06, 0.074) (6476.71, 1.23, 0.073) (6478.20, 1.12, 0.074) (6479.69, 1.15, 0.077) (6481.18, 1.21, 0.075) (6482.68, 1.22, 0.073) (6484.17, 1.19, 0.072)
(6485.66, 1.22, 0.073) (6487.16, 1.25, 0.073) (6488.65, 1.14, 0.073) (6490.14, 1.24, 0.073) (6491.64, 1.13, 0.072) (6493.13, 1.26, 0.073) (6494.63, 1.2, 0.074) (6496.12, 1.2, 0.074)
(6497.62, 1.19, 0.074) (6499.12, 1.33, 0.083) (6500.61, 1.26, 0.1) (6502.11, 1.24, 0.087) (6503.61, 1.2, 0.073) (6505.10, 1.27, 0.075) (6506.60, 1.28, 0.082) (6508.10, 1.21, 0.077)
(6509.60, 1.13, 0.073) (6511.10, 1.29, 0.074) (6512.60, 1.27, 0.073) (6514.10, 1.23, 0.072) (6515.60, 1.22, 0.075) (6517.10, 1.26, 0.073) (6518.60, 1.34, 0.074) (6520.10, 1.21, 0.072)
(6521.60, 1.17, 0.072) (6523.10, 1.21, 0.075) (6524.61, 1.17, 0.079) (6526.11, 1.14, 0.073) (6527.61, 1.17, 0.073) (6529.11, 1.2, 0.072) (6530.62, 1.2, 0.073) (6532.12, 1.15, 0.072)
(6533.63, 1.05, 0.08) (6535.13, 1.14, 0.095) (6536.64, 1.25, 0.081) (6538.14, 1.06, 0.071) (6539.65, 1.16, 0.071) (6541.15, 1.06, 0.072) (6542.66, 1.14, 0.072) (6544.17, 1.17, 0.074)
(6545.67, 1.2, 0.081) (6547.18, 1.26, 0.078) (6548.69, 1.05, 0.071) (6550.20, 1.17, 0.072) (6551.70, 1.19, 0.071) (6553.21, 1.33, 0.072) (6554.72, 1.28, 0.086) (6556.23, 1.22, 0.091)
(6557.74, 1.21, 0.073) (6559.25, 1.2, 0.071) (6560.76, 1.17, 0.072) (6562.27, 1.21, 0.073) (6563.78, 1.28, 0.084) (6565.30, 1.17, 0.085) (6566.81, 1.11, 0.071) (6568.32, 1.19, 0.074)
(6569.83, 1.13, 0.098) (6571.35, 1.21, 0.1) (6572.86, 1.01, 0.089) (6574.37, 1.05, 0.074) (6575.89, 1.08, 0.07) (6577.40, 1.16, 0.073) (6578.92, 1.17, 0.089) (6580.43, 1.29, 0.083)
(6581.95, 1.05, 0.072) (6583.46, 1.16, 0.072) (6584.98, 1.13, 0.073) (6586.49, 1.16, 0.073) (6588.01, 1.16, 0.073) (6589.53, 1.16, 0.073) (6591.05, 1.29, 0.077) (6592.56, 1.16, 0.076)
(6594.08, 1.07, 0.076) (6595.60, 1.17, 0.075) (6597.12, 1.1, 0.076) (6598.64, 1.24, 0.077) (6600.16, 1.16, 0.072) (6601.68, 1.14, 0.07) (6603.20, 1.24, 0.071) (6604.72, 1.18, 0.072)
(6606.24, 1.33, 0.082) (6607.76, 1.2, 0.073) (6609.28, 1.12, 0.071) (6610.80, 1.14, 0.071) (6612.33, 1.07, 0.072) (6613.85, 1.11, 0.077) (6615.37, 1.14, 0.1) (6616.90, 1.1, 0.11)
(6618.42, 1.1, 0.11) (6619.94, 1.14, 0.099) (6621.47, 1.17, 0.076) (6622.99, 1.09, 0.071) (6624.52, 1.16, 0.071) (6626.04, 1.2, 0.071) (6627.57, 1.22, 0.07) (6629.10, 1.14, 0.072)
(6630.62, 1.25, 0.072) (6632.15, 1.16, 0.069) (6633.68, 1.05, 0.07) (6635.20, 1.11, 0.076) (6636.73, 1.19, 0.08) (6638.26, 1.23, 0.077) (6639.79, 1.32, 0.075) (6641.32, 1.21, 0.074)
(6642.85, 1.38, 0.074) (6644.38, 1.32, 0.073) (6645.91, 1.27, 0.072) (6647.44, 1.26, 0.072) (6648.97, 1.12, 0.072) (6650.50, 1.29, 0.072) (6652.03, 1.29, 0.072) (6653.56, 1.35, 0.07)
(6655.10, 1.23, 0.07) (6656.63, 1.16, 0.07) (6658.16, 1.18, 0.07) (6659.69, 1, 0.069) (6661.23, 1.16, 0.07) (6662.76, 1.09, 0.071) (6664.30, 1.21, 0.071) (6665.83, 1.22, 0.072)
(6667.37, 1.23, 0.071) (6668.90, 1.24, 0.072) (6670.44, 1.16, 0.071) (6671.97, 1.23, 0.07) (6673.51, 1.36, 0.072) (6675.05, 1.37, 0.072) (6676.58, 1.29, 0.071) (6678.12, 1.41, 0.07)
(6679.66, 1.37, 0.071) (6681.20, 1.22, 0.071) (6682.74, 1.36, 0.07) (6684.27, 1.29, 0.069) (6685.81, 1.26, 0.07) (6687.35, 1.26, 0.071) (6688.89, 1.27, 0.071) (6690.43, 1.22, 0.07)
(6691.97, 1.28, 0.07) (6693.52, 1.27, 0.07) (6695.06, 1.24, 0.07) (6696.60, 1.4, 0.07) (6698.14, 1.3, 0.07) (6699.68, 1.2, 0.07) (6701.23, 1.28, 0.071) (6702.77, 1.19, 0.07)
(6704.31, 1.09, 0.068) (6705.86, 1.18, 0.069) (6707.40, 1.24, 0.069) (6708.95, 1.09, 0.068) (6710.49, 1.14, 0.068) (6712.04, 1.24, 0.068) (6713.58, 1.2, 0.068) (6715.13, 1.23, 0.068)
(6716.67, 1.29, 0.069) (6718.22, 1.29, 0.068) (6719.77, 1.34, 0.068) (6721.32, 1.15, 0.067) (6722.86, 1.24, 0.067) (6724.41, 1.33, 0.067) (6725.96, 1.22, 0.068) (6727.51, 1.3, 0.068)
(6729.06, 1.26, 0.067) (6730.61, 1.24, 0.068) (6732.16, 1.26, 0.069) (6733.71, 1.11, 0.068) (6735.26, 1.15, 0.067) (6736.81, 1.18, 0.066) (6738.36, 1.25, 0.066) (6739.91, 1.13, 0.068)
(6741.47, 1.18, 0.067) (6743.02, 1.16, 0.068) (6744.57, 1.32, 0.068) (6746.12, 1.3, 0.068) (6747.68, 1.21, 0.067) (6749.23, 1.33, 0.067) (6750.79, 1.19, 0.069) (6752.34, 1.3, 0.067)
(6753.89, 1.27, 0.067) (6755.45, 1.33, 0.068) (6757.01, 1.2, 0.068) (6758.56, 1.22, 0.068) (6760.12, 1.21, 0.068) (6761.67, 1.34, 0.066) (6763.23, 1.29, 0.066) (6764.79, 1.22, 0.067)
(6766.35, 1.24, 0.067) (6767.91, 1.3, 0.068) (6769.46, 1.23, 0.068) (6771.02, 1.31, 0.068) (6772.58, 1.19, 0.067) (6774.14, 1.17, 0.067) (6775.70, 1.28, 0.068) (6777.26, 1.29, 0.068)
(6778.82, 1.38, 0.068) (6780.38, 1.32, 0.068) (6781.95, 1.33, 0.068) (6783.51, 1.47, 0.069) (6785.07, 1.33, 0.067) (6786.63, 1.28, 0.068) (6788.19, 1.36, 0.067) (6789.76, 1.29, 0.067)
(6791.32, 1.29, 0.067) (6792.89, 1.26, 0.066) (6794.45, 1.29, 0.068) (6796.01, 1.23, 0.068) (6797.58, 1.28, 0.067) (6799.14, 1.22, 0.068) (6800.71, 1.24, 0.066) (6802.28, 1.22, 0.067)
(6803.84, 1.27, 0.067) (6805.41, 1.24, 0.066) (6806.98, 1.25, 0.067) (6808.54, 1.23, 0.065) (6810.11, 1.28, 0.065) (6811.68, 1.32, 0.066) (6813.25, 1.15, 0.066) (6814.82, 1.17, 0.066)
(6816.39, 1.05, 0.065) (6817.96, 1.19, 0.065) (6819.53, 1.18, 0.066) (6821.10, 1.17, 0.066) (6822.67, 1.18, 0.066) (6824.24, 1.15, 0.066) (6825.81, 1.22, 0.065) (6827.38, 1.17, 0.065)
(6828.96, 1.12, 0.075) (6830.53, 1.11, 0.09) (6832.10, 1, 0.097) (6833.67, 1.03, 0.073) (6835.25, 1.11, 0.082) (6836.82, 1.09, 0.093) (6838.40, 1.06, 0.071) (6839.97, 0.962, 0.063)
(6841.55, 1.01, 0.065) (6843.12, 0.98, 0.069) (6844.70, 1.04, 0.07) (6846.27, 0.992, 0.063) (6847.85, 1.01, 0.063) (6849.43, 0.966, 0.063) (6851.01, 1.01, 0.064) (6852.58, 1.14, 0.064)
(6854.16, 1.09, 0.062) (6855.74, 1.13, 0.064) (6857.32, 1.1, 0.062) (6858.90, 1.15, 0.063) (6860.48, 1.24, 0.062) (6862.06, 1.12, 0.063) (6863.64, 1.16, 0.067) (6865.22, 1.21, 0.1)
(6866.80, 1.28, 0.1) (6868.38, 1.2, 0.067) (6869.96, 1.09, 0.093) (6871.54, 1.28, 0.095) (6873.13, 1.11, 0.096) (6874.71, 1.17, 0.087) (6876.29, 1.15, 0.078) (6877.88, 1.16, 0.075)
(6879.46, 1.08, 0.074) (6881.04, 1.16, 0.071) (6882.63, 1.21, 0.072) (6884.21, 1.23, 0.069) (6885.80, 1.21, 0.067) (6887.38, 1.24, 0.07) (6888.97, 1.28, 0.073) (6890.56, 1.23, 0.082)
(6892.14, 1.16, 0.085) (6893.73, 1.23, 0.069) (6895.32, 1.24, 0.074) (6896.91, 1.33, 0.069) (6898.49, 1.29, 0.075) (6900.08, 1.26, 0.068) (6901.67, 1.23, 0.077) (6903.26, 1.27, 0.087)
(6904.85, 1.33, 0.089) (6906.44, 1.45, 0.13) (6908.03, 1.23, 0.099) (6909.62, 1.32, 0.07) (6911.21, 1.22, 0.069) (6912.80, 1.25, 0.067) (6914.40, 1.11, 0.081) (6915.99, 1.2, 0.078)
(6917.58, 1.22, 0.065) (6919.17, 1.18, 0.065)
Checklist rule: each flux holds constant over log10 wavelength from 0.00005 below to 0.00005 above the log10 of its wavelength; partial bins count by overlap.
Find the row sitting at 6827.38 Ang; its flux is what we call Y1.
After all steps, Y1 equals 1.17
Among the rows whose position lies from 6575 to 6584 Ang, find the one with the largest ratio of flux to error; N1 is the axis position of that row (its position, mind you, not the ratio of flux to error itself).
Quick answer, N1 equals 6583.46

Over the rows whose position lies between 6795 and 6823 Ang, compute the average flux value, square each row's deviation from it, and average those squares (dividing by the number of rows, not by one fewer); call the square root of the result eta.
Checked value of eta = 0.060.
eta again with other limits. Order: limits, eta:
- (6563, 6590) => 0.071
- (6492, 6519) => 0.050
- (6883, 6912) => 0.062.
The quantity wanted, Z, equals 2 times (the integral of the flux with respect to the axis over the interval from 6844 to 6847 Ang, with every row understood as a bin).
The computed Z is 6.11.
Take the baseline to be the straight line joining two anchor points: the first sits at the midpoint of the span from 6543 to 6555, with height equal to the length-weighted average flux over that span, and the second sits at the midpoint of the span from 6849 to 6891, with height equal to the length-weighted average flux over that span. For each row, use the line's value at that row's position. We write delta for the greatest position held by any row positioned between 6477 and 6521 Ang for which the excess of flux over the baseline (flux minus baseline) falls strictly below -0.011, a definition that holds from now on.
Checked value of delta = 6509.60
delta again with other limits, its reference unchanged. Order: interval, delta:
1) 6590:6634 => 6633.68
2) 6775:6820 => 6816.39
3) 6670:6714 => 6710.49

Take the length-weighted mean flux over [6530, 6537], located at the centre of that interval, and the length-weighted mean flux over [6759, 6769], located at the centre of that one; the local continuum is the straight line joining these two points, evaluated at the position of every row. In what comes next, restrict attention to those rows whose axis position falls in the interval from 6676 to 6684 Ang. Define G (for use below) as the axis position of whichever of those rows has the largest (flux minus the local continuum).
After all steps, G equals 6678.12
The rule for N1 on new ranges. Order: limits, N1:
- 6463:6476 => 6470.75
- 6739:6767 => 6761.67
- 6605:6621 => 6607.76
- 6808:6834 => 6811.68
